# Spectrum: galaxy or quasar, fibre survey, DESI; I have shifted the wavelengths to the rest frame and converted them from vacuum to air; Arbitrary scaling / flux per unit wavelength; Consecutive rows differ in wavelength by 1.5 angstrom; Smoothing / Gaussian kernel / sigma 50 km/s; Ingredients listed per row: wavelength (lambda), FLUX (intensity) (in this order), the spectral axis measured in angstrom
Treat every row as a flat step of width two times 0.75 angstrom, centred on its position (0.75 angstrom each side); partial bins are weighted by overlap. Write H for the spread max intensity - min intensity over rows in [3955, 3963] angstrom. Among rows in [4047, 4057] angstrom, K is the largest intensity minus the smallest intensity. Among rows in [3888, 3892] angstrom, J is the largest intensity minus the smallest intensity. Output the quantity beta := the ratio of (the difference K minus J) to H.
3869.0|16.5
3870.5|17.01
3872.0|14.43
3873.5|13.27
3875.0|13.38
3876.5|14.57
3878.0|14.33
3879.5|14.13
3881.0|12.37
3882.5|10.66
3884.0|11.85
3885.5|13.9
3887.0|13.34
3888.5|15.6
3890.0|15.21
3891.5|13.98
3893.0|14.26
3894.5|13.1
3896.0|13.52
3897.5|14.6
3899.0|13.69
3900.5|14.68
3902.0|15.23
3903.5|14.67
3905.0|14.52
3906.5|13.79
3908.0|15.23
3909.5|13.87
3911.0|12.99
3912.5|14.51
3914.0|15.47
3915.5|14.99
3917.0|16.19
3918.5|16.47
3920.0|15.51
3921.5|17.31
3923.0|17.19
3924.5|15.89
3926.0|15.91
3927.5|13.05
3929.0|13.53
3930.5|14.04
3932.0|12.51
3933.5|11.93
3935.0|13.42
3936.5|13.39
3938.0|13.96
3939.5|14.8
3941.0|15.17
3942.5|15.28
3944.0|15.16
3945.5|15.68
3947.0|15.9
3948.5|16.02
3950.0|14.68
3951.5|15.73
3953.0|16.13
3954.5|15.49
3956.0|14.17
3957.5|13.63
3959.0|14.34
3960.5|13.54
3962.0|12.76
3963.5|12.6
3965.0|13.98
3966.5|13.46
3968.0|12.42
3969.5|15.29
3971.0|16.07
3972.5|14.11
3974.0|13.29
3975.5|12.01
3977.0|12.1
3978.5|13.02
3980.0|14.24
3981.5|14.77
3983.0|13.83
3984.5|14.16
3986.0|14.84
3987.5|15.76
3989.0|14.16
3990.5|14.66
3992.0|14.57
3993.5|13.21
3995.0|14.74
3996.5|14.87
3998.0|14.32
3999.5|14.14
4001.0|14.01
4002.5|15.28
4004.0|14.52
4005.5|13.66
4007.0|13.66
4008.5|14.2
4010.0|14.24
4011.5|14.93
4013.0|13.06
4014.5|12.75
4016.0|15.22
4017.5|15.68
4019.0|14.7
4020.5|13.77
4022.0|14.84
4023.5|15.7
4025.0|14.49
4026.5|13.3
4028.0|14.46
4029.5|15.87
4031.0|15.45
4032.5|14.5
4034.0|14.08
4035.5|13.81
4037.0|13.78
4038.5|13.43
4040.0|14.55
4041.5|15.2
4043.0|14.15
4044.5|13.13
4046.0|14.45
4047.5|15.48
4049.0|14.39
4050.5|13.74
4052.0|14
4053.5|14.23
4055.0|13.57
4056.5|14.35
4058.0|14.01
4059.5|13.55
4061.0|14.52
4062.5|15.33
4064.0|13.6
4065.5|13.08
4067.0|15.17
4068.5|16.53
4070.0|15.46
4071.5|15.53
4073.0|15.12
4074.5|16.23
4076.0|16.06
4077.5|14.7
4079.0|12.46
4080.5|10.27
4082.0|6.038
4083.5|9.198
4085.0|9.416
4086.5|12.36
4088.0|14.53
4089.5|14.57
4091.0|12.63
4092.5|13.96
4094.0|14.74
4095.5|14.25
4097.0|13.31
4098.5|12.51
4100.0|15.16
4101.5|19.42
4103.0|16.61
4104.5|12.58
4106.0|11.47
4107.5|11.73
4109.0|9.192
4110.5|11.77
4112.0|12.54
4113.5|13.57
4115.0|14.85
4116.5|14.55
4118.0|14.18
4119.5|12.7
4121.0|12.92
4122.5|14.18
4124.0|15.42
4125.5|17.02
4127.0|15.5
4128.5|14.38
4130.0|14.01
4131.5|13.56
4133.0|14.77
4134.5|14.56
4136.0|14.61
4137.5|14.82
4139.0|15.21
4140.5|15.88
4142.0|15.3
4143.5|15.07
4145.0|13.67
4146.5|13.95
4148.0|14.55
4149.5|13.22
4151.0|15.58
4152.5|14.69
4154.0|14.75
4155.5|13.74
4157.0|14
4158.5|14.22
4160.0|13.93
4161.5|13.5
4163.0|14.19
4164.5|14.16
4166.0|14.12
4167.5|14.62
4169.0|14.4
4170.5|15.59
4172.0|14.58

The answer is 0.18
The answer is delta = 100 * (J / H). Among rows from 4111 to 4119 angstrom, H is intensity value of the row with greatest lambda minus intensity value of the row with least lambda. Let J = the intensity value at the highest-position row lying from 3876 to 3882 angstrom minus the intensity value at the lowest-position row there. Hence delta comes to -134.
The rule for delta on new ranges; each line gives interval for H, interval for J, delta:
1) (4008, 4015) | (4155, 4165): -29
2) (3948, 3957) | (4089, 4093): 33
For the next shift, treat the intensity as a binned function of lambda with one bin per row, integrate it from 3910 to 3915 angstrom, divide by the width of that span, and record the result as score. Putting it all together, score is 14.3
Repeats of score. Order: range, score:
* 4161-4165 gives 14.0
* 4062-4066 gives 14.0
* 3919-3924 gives 16.6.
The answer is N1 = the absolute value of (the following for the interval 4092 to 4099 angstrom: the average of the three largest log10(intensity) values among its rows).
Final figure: 1.156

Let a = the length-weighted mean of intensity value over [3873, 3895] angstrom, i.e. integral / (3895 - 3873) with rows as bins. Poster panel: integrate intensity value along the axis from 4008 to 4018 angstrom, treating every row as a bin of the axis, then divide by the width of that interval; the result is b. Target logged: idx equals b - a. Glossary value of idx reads 0.7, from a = 13.6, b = 14.3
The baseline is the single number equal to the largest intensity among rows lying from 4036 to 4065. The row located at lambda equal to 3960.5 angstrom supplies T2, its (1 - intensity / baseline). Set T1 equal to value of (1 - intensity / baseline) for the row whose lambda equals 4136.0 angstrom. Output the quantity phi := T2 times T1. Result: 0.007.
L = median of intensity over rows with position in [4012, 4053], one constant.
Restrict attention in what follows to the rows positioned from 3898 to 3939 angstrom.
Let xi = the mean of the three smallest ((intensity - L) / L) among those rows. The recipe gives -0.14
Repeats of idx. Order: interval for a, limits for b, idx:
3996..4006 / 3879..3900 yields -0.8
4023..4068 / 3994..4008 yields 0.0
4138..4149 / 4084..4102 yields -1.0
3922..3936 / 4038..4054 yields 0.1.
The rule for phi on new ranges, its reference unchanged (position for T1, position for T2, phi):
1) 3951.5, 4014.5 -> -0.003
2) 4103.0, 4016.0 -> -0.001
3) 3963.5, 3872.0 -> 0.013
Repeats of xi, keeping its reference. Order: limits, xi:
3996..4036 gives -0.10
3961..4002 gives -0.16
